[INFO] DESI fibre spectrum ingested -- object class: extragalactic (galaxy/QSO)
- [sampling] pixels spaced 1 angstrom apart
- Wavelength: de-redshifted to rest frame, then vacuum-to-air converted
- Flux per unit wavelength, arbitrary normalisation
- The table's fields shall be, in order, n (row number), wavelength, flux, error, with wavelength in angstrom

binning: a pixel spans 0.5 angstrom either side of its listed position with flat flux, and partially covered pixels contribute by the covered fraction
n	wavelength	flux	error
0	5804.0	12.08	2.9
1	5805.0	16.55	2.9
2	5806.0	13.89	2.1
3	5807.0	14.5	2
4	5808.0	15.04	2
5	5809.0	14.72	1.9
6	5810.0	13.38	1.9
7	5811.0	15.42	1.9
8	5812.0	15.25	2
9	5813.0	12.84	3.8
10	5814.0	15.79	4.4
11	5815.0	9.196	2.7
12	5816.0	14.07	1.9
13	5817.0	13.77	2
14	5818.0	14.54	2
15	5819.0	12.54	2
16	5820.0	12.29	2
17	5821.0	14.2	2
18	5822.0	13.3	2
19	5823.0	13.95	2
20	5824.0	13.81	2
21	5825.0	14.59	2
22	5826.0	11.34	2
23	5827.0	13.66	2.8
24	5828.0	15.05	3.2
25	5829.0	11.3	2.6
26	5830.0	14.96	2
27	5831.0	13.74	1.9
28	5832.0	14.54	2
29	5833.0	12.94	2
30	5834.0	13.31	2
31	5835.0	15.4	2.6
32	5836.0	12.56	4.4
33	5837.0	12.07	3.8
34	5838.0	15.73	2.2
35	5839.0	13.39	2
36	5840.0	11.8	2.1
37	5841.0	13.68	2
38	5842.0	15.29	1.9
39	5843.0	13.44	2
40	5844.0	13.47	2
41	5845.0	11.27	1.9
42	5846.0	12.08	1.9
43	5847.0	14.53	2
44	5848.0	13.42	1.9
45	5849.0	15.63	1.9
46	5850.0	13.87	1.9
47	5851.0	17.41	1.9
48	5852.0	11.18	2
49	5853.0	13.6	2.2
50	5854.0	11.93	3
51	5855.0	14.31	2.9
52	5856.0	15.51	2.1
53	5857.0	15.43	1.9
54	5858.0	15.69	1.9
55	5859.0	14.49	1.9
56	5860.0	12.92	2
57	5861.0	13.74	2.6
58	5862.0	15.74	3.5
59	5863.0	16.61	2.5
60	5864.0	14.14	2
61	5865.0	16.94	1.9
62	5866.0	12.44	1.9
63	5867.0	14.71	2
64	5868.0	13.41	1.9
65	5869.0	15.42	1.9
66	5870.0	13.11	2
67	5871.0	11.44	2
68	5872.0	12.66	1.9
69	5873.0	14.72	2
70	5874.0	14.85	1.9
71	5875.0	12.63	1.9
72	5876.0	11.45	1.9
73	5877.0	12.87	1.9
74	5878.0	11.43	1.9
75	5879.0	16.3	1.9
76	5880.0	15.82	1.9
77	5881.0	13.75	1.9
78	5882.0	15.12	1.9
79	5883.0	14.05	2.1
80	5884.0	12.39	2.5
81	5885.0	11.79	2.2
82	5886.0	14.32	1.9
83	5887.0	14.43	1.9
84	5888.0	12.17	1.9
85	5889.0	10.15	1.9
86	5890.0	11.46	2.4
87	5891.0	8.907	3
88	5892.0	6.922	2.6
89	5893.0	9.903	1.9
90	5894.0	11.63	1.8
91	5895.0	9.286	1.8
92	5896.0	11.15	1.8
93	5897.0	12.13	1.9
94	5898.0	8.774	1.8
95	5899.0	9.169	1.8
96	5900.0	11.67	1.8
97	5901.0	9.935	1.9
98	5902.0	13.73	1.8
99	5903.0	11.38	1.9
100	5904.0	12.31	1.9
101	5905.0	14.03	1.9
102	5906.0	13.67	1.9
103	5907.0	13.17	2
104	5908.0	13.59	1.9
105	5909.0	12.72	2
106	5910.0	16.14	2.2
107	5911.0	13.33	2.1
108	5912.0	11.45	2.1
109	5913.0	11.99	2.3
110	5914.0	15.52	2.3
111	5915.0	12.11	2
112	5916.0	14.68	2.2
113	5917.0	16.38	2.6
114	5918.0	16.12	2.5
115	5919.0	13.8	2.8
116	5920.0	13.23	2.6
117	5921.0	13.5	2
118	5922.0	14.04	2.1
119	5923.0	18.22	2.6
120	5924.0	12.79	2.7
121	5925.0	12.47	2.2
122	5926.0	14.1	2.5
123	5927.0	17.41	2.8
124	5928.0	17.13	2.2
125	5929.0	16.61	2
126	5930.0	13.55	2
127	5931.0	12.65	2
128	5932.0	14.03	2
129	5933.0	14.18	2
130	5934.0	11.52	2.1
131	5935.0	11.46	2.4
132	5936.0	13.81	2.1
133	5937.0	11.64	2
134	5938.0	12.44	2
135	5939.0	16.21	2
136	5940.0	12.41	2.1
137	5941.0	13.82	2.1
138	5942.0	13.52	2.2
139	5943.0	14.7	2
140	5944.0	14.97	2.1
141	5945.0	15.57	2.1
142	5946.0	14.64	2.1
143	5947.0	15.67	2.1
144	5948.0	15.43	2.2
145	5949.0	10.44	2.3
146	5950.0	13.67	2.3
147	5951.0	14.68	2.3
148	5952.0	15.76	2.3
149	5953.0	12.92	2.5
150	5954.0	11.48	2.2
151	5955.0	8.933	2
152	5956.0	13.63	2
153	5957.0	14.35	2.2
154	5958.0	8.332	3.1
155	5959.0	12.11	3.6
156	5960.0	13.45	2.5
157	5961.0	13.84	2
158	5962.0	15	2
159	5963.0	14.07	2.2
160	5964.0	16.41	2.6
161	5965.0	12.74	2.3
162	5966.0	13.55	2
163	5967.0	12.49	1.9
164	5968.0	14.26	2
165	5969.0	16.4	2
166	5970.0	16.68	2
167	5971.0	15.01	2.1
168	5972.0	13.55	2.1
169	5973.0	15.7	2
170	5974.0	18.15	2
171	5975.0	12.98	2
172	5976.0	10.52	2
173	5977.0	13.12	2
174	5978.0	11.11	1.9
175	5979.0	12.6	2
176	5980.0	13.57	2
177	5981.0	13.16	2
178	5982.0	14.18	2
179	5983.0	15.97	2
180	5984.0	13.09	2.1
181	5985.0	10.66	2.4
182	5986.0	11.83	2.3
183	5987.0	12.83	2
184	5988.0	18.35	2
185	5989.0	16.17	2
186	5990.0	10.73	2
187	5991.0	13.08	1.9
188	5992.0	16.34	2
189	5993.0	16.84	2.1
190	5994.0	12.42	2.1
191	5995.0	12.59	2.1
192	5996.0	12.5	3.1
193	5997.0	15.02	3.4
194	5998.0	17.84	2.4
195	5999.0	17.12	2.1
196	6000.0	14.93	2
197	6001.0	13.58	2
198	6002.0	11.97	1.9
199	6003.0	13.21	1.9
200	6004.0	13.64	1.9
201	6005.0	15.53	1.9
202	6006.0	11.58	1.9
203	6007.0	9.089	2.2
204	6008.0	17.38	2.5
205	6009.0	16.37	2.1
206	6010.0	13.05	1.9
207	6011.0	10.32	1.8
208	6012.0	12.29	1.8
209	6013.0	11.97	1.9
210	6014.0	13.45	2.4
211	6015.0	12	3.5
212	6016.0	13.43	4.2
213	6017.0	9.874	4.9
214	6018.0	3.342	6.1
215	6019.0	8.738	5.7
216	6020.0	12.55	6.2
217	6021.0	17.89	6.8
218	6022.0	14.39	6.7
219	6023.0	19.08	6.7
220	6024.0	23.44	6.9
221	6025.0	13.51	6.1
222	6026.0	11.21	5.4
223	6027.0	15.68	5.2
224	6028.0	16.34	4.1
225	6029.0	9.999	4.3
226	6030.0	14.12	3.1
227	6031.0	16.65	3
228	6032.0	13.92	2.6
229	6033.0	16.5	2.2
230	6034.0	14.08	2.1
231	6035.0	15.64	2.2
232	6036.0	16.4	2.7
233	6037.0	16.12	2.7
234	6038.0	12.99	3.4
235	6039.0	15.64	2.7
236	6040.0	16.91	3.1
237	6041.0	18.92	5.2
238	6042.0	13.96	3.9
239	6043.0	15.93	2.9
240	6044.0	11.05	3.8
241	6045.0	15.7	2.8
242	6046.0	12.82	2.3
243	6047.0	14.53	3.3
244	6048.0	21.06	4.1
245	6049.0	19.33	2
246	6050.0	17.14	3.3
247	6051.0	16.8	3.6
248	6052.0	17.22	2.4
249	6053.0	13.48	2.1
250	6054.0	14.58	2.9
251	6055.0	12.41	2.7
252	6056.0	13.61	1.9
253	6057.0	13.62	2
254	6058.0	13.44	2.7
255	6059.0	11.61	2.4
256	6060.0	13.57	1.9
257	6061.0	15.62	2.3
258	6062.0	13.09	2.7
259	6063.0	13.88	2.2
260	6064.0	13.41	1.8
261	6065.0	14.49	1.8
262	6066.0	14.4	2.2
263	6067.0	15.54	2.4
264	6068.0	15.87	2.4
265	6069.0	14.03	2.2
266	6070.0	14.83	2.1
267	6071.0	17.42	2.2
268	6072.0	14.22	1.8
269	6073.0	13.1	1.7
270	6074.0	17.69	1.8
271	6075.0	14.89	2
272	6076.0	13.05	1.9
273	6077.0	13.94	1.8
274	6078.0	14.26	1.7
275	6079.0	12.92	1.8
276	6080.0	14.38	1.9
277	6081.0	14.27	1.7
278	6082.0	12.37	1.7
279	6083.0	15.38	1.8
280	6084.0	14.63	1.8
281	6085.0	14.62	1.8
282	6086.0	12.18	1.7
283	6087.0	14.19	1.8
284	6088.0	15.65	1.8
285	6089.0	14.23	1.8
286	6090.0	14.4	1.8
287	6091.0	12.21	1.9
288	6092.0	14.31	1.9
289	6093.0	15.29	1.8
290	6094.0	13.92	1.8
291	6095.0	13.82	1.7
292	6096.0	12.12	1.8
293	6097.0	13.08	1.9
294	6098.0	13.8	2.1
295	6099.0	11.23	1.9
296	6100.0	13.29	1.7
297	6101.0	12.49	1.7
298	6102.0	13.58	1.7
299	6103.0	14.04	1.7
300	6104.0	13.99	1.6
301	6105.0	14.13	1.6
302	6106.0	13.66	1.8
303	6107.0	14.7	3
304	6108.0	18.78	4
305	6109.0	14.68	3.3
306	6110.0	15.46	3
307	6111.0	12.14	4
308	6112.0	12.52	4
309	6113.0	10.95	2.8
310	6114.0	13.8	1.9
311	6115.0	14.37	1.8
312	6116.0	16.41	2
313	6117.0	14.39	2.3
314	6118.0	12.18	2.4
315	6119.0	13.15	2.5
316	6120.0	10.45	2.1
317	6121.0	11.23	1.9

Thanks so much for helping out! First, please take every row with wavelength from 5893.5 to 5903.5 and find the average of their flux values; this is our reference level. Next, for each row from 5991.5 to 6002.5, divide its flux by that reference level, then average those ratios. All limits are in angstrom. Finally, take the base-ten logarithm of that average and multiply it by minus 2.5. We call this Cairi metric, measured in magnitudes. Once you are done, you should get -0.32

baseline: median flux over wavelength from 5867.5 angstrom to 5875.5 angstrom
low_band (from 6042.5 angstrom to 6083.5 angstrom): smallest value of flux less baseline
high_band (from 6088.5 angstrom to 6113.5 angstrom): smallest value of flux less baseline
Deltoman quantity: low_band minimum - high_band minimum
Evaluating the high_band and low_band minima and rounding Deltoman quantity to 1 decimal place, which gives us 0.1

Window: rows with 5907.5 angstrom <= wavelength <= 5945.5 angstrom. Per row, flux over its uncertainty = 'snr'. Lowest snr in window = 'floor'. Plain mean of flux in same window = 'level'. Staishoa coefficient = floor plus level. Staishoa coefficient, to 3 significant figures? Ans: 18.8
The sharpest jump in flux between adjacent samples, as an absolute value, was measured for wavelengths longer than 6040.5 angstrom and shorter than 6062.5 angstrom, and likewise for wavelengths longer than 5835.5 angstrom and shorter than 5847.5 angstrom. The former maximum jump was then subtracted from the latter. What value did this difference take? -3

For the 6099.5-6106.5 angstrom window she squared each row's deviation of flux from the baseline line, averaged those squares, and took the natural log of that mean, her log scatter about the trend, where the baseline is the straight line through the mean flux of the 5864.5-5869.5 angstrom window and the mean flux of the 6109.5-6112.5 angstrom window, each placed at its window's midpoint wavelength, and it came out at -1.1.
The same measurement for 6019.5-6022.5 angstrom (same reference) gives 1.8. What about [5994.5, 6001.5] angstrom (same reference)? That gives 1.5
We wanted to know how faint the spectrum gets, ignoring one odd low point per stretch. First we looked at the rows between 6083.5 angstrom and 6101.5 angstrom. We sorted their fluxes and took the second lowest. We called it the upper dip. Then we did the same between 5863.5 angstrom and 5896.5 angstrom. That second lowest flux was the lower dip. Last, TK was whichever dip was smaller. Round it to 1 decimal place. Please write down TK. 8.9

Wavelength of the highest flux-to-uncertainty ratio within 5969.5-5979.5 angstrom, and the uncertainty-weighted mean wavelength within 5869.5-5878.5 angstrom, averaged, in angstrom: 5924.0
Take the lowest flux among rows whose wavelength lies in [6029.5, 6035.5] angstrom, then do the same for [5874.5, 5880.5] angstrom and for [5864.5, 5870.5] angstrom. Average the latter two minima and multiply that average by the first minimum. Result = 166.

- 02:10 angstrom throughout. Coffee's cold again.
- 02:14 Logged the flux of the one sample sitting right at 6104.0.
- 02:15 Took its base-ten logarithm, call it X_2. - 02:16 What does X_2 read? 1.15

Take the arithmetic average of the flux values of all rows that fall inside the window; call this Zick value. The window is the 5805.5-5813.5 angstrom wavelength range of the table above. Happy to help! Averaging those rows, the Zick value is 14.4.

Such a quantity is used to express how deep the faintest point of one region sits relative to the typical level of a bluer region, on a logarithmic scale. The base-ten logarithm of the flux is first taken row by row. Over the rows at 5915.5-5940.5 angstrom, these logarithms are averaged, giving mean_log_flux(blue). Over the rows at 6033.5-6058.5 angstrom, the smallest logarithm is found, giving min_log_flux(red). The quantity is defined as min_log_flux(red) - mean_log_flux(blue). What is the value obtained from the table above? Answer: -0.10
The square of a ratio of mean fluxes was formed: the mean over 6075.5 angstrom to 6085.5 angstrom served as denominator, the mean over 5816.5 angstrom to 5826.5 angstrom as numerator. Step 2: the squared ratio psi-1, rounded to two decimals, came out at 0.92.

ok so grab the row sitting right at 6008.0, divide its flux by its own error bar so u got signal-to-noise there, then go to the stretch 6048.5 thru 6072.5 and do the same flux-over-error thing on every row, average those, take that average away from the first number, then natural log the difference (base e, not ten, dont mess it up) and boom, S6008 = -0.8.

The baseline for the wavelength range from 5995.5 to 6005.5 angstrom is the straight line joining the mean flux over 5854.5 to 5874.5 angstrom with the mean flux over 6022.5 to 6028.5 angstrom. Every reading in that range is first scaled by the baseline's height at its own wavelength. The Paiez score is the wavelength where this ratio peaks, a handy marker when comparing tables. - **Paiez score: 5998.0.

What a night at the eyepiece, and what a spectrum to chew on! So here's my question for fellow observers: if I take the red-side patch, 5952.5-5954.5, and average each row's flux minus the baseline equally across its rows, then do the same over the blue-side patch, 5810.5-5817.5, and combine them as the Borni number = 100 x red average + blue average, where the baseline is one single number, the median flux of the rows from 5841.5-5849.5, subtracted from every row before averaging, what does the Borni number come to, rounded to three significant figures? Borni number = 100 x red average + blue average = -125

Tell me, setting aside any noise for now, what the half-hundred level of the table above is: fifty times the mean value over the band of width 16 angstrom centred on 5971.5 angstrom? 704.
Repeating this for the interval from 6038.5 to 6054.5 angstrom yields 797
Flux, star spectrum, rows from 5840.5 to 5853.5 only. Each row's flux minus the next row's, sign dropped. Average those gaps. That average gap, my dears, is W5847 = 2.2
